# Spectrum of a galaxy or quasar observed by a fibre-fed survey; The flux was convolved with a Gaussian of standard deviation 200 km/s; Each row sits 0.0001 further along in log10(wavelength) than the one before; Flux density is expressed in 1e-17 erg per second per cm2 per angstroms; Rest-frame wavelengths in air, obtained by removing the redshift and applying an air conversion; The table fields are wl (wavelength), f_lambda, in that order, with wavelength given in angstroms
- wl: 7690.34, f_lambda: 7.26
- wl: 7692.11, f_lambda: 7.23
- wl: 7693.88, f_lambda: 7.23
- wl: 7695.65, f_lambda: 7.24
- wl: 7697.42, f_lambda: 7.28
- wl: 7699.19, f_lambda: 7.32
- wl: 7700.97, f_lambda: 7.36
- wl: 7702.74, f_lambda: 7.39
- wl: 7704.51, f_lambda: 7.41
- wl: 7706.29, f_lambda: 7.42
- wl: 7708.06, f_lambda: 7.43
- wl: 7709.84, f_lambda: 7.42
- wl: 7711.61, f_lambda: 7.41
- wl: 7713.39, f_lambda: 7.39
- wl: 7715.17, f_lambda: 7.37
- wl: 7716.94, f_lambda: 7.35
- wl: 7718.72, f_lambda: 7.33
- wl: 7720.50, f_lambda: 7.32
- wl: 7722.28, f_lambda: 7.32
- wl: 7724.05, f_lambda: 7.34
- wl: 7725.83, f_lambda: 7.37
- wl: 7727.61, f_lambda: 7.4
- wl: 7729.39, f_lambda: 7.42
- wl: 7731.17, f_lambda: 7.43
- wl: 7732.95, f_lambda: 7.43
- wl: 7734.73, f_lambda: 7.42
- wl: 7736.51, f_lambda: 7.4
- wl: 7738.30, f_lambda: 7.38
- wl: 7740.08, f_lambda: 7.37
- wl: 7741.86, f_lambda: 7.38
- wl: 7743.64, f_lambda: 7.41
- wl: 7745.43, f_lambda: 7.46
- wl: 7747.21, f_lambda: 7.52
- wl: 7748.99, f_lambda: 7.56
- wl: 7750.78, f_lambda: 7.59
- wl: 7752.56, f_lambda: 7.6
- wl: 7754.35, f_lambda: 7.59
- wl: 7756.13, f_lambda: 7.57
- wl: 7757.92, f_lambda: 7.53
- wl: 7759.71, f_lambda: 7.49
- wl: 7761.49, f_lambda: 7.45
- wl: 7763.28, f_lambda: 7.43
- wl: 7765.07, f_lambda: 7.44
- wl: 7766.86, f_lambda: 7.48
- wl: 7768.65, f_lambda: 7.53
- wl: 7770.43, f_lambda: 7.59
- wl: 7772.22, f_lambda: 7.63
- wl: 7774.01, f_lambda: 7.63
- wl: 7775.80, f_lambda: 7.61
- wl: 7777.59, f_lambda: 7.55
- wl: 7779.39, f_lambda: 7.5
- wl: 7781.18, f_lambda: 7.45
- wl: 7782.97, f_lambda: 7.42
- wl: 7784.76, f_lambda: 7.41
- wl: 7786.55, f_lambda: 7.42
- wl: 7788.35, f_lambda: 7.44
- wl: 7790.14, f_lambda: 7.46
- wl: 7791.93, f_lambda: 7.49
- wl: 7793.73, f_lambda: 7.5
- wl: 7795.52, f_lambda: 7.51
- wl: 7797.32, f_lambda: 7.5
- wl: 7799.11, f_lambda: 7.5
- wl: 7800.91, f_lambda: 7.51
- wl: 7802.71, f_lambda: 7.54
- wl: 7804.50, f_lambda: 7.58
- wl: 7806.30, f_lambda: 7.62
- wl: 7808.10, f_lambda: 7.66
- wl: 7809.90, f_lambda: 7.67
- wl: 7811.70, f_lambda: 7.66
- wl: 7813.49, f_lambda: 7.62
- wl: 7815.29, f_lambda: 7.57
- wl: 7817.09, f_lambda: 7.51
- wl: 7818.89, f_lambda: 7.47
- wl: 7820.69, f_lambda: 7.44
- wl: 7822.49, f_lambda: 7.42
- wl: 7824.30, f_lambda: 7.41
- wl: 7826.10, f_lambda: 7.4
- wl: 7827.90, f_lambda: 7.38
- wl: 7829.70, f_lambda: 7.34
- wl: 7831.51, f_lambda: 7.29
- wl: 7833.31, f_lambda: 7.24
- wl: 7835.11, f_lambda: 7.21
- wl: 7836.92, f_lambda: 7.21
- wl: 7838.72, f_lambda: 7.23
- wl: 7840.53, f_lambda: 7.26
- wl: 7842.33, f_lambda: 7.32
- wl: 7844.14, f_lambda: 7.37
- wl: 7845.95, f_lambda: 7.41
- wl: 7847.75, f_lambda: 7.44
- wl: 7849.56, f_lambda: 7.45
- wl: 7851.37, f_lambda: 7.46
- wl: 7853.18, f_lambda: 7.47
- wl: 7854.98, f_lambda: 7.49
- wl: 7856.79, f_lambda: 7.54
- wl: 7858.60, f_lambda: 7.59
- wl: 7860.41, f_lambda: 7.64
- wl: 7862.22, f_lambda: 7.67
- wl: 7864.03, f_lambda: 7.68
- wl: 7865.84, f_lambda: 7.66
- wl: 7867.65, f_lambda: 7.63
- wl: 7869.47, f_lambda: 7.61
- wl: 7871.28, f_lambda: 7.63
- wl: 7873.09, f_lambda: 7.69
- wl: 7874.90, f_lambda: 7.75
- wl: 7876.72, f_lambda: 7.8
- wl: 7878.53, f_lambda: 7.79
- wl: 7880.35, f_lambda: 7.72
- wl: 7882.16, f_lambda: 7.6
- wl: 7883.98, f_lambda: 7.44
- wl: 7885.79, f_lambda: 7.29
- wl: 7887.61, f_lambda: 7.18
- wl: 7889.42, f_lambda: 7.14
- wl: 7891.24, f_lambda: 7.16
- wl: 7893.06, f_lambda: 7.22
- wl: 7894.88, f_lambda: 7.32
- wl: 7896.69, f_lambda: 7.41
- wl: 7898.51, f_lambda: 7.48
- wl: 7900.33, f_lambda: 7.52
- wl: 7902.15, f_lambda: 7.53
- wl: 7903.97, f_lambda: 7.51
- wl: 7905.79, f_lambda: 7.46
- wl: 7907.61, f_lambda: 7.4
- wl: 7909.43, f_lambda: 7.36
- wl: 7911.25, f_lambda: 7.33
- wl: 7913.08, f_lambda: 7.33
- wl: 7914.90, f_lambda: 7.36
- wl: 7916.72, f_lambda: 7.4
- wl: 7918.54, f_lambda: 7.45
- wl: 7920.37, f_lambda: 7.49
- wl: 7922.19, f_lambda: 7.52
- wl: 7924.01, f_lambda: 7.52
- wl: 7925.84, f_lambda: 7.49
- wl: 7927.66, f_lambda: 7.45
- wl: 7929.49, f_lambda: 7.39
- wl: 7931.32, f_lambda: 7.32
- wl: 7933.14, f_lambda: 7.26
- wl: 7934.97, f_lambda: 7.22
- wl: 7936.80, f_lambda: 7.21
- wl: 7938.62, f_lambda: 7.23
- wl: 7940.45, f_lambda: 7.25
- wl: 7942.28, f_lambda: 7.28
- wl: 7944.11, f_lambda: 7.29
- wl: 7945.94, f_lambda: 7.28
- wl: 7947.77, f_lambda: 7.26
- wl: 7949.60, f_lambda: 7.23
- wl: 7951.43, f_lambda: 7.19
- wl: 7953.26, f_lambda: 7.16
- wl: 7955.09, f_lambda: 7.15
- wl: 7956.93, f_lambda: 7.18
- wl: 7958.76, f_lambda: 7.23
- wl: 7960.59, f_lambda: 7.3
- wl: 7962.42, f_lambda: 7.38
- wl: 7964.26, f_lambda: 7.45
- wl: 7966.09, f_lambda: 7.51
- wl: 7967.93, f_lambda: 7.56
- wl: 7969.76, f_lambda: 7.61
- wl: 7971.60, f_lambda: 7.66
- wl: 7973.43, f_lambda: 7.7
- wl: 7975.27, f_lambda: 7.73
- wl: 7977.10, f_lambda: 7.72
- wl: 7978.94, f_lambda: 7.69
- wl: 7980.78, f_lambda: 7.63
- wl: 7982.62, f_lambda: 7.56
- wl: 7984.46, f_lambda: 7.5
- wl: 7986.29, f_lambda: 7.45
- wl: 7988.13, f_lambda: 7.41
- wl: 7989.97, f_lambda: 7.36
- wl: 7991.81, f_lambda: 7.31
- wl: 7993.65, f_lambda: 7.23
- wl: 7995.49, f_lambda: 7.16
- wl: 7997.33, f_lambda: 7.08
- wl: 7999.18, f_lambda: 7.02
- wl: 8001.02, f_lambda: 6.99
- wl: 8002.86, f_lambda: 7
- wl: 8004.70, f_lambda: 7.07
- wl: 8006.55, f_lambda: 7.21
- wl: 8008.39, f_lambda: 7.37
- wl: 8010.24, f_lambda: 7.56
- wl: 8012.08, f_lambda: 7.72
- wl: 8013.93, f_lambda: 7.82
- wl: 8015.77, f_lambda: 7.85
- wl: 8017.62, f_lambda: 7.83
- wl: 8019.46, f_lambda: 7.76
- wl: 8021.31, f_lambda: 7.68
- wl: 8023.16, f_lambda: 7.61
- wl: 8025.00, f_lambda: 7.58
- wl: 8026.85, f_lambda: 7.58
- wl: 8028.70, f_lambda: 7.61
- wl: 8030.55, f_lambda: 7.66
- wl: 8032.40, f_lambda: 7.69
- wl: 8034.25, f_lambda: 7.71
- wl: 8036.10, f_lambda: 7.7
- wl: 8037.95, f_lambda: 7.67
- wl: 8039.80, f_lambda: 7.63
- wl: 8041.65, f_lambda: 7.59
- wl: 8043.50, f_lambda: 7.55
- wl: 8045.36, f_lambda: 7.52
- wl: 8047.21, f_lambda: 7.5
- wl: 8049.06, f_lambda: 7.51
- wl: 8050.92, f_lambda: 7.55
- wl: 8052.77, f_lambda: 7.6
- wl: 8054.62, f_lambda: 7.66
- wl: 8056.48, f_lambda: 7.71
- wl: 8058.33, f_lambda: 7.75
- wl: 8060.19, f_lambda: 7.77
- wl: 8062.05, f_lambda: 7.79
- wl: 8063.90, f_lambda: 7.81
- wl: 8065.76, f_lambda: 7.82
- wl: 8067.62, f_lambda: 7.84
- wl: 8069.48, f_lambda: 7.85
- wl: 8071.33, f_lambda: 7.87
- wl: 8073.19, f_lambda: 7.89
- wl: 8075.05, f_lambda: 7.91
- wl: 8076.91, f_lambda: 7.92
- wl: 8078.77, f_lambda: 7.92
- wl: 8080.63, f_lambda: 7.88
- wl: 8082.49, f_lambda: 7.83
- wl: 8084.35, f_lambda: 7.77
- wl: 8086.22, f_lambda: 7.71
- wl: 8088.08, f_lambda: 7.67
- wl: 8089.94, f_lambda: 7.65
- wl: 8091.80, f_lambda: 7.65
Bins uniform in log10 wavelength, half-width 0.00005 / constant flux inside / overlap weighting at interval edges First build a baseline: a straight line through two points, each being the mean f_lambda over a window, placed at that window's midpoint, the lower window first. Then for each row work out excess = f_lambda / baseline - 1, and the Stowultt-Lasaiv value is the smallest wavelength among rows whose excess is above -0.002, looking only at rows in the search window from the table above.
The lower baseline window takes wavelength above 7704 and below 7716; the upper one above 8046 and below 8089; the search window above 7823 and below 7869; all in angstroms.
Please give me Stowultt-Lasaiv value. 7856.79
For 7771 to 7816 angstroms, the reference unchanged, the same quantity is 7772.22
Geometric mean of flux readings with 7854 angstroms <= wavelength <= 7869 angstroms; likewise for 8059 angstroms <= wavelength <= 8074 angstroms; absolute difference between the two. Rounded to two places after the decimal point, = 0.22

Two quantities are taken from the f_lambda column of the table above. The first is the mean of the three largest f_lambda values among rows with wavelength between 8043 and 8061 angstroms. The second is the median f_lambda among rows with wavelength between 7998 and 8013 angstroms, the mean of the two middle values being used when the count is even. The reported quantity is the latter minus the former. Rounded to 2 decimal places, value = -0.60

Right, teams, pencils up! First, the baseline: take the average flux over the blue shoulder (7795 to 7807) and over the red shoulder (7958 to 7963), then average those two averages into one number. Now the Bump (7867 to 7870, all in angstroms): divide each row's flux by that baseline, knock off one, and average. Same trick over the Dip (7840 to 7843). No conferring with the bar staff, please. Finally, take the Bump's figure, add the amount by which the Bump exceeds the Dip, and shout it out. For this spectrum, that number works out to 0.07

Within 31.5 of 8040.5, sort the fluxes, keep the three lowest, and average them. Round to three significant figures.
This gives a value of 7.51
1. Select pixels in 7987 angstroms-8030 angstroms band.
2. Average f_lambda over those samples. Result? 7.43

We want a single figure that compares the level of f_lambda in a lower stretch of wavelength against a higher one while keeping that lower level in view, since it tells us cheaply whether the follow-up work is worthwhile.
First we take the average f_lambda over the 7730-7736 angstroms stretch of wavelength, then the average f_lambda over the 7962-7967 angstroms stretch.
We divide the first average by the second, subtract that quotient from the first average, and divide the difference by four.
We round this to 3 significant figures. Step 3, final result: 1.61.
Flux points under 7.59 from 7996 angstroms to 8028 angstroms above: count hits 10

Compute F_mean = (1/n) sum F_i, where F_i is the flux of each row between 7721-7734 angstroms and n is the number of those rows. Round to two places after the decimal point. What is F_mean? 7.39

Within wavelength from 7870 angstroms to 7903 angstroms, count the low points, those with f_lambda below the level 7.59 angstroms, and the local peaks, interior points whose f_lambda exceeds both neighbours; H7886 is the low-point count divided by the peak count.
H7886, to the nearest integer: 11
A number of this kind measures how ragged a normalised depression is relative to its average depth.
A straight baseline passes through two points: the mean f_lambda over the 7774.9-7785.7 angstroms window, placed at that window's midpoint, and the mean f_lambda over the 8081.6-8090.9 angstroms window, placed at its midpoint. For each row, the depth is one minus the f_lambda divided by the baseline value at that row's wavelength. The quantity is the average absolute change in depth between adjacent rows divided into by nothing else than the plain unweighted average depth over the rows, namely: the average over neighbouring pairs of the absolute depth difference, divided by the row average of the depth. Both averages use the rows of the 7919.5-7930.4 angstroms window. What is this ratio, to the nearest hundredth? 0.26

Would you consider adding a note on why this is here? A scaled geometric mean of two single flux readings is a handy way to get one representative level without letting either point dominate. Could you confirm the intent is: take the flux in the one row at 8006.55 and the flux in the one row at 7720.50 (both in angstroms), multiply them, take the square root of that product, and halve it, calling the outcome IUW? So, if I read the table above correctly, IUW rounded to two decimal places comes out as 3.63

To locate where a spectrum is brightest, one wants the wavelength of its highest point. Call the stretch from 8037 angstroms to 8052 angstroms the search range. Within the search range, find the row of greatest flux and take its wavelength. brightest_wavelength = 8037.95 angstroms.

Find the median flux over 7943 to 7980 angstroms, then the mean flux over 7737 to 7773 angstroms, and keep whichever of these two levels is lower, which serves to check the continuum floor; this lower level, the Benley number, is 7.34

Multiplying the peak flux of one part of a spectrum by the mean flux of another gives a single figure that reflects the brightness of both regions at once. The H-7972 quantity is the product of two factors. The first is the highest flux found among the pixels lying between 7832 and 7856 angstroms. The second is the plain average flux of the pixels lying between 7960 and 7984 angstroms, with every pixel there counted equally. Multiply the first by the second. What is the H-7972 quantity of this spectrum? 56.8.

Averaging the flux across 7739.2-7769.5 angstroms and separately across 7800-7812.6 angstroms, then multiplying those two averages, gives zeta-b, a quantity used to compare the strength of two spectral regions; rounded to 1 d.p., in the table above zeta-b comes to 57.0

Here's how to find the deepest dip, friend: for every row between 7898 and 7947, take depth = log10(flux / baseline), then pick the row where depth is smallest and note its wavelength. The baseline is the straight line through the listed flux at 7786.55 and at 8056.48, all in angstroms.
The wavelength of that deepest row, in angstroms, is 7936.80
